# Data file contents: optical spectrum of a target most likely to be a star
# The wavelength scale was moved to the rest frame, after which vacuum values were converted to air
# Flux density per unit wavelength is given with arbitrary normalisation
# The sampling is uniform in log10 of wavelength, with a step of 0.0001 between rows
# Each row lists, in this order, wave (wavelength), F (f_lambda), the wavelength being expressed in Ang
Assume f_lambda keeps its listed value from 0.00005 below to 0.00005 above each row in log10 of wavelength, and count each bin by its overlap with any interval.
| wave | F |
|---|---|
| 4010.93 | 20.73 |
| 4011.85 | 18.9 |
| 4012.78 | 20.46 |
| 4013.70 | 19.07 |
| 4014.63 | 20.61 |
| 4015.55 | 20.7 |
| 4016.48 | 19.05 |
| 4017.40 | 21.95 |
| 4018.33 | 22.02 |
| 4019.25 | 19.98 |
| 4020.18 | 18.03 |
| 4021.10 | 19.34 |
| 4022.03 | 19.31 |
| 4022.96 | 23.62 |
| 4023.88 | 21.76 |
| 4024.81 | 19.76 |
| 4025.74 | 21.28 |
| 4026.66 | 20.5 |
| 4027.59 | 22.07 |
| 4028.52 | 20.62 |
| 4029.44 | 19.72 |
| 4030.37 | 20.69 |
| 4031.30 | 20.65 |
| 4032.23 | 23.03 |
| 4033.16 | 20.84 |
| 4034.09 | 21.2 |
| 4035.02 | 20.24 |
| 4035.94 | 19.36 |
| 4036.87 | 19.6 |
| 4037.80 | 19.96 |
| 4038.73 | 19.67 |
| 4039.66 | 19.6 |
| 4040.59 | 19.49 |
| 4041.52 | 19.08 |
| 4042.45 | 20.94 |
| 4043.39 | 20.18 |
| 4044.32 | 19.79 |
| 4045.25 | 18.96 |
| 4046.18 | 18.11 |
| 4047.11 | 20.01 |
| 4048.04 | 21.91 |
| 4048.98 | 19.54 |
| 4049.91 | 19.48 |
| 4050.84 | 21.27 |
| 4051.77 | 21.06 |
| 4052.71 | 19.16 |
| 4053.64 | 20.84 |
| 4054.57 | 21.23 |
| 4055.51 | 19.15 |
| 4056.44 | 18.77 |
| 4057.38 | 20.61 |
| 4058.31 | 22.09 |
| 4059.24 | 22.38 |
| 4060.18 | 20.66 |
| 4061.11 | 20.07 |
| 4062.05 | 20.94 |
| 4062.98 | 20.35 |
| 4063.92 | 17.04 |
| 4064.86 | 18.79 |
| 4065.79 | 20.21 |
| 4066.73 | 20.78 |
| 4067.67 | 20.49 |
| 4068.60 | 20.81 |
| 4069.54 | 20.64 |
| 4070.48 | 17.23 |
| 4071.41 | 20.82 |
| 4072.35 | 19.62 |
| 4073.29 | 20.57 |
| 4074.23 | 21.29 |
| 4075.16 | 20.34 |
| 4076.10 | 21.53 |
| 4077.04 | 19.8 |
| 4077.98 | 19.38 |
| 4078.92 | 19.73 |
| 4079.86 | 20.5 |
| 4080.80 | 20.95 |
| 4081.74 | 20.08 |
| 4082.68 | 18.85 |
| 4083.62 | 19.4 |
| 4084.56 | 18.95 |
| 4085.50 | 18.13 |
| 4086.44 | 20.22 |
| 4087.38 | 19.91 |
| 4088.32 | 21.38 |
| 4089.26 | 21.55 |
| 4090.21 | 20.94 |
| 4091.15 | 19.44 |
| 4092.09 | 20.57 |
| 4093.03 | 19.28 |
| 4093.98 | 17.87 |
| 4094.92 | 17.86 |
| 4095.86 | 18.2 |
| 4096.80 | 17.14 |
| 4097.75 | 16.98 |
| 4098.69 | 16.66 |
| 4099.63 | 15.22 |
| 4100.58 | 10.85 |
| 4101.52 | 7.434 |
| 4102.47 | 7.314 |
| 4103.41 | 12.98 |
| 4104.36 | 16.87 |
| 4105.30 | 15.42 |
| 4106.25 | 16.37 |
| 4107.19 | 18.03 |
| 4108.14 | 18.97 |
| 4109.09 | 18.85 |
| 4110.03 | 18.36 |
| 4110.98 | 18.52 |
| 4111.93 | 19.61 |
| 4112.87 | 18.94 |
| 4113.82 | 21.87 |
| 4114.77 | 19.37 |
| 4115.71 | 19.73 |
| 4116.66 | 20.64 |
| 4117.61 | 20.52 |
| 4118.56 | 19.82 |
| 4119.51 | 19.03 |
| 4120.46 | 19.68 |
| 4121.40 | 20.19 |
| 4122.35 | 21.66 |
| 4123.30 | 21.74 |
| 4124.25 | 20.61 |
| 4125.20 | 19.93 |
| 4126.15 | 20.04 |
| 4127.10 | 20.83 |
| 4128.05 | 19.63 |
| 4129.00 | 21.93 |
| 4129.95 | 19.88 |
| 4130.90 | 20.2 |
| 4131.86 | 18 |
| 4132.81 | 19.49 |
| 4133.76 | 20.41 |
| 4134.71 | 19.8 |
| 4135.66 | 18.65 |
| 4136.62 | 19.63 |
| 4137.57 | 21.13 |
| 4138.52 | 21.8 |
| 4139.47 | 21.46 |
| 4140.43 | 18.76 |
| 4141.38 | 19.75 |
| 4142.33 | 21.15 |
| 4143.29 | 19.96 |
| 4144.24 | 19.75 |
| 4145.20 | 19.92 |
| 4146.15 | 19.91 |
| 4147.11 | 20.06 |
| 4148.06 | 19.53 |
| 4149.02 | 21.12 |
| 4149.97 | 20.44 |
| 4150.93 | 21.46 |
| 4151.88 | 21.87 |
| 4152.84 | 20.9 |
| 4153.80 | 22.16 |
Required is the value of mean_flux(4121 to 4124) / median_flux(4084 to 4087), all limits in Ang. 1.12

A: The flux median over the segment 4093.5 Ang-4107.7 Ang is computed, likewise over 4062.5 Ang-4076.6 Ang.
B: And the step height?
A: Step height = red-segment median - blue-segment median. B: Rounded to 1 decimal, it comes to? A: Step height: -3.8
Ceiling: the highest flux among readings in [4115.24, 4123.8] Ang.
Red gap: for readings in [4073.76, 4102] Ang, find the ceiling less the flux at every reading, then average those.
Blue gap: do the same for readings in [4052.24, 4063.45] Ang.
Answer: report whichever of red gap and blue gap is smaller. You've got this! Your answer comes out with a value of 1.22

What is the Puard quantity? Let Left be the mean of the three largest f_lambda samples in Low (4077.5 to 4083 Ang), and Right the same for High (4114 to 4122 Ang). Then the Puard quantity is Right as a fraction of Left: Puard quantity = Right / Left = 1.00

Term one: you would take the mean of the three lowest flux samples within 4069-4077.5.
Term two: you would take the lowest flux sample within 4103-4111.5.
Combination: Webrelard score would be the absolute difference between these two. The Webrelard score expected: 5.9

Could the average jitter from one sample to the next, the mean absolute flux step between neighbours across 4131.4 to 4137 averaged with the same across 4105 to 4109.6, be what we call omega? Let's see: 1.0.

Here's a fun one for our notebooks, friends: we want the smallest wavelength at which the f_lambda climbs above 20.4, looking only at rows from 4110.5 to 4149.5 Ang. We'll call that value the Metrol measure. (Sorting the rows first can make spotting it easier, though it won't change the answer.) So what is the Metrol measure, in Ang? 4113.82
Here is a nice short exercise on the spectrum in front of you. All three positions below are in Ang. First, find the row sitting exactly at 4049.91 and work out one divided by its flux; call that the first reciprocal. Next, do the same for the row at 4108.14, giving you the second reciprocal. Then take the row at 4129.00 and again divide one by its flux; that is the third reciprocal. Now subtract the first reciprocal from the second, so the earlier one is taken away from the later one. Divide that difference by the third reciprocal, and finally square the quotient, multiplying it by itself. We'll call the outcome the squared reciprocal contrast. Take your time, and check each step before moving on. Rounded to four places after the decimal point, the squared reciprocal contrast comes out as 0.0009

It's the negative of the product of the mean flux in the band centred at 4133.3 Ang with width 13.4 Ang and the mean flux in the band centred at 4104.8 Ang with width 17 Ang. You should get -319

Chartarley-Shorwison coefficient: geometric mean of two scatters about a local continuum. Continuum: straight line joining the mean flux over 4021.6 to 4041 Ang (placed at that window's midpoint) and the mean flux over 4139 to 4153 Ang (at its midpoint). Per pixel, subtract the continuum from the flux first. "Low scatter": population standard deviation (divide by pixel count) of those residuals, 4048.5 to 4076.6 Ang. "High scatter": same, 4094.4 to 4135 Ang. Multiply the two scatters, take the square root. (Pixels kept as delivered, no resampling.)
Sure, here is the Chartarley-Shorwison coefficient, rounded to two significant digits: 2.0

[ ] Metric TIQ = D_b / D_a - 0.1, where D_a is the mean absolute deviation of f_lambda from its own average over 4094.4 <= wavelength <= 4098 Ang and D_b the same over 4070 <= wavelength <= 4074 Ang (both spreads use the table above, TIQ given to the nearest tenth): 2.3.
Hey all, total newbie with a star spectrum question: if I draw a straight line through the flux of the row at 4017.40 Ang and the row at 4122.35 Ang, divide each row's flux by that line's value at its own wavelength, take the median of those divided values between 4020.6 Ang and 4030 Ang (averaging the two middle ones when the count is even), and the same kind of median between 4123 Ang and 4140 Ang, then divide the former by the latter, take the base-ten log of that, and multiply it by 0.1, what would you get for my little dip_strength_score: 0.0004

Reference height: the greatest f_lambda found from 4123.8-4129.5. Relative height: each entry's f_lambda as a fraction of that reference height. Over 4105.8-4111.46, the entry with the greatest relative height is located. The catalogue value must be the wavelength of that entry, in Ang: 4108.14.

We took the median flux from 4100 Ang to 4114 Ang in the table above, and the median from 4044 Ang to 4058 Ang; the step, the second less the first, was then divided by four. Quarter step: 0.44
